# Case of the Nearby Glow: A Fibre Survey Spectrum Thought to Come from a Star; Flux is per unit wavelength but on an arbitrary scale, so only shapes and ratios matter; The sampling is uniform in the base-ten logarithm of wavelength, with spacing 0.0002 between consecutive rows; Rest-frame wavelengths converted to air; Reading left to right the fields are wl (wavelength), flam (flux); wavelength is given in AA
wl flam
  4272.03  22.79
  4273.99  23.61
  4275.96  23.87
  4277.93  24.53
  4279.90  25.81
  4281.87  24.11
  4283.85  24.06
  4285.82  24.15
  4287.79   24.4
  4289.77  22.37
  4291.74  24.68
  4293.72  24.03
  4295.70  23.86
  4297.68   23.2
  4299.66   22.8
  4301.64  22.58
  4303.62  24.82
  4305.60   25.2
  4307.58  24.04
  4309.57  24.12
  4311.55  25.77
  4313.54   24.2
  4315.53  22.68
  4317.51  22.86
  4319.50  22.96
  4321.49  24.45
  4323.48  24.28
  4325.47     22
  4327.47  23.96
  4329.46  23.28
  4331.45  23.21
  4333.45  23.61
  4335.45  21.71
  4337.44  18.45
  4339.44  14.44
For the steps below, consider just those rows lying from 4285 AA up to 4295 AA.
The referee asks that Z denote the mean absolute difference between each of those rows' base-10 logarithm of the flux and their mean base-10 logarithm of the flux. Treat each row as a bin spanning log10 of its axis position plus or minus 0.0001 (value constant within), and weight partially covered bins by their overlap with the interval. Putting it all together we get 0.0116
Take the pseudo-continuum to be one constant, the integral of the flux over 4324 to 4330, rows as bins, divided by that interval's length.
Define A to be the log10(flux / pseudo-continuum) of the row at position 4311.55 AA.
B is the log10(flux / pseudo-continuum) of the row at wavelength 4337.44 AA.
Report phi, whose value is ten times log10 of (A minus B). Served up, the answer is -8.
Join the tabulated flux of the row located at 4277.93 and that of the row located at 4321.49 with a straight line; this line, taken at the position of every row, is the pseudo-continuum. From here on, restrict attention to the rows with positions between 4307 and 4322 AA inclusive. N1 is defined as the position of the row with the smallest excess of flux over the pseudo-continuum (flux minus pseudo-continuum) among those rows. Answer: 4315.53 AA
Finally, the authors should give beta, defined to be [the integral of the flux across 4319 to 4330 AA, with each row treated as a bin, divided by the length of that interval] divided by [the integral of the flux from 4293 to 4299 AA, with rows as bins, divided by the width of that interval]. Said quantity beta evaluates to 1.00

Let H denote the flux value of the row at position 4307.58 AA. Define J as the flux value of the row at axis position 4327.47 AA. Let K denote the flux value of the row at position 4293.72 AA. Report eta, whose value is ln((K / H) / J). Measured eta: -3.18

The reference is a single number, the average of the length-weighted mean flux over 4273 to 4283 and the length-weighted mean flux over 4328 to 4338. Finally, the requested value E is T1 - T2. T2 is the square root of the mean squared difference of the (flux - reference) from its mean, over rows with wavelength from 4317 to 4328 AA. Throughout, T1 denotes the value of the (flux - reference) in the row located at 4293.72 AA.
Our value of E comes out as -0.2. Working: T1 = 0.68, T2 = 0.88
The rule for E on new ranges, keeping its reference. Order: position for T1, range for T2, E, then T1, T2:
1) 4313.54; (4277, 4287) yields 0.2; 0.85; 0.66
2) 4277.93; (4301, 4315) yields 0.2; 1.18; 0.95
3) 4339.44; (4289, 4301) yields -9.7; -8.91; 0.78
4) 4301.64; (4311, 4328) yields -1.9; -0.77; 1.09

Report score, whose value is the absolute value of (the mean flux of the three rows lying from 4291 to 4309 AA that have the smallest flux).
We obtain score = 22.9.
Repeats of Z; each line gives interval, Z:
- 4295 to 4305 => 0.0130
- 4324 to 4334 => 0.0092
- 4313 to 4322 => 0.0132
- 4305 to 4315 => 0.0115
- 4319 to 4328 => 0.0157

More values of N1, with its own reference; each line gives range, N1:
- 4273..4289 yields 4273.99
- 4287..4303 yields 4289.77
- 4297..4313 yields 4301.64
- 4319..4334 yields 4325.47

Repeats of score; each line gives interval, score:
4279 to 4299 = 23.1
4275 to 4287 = 24.0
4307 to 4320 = 22.8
